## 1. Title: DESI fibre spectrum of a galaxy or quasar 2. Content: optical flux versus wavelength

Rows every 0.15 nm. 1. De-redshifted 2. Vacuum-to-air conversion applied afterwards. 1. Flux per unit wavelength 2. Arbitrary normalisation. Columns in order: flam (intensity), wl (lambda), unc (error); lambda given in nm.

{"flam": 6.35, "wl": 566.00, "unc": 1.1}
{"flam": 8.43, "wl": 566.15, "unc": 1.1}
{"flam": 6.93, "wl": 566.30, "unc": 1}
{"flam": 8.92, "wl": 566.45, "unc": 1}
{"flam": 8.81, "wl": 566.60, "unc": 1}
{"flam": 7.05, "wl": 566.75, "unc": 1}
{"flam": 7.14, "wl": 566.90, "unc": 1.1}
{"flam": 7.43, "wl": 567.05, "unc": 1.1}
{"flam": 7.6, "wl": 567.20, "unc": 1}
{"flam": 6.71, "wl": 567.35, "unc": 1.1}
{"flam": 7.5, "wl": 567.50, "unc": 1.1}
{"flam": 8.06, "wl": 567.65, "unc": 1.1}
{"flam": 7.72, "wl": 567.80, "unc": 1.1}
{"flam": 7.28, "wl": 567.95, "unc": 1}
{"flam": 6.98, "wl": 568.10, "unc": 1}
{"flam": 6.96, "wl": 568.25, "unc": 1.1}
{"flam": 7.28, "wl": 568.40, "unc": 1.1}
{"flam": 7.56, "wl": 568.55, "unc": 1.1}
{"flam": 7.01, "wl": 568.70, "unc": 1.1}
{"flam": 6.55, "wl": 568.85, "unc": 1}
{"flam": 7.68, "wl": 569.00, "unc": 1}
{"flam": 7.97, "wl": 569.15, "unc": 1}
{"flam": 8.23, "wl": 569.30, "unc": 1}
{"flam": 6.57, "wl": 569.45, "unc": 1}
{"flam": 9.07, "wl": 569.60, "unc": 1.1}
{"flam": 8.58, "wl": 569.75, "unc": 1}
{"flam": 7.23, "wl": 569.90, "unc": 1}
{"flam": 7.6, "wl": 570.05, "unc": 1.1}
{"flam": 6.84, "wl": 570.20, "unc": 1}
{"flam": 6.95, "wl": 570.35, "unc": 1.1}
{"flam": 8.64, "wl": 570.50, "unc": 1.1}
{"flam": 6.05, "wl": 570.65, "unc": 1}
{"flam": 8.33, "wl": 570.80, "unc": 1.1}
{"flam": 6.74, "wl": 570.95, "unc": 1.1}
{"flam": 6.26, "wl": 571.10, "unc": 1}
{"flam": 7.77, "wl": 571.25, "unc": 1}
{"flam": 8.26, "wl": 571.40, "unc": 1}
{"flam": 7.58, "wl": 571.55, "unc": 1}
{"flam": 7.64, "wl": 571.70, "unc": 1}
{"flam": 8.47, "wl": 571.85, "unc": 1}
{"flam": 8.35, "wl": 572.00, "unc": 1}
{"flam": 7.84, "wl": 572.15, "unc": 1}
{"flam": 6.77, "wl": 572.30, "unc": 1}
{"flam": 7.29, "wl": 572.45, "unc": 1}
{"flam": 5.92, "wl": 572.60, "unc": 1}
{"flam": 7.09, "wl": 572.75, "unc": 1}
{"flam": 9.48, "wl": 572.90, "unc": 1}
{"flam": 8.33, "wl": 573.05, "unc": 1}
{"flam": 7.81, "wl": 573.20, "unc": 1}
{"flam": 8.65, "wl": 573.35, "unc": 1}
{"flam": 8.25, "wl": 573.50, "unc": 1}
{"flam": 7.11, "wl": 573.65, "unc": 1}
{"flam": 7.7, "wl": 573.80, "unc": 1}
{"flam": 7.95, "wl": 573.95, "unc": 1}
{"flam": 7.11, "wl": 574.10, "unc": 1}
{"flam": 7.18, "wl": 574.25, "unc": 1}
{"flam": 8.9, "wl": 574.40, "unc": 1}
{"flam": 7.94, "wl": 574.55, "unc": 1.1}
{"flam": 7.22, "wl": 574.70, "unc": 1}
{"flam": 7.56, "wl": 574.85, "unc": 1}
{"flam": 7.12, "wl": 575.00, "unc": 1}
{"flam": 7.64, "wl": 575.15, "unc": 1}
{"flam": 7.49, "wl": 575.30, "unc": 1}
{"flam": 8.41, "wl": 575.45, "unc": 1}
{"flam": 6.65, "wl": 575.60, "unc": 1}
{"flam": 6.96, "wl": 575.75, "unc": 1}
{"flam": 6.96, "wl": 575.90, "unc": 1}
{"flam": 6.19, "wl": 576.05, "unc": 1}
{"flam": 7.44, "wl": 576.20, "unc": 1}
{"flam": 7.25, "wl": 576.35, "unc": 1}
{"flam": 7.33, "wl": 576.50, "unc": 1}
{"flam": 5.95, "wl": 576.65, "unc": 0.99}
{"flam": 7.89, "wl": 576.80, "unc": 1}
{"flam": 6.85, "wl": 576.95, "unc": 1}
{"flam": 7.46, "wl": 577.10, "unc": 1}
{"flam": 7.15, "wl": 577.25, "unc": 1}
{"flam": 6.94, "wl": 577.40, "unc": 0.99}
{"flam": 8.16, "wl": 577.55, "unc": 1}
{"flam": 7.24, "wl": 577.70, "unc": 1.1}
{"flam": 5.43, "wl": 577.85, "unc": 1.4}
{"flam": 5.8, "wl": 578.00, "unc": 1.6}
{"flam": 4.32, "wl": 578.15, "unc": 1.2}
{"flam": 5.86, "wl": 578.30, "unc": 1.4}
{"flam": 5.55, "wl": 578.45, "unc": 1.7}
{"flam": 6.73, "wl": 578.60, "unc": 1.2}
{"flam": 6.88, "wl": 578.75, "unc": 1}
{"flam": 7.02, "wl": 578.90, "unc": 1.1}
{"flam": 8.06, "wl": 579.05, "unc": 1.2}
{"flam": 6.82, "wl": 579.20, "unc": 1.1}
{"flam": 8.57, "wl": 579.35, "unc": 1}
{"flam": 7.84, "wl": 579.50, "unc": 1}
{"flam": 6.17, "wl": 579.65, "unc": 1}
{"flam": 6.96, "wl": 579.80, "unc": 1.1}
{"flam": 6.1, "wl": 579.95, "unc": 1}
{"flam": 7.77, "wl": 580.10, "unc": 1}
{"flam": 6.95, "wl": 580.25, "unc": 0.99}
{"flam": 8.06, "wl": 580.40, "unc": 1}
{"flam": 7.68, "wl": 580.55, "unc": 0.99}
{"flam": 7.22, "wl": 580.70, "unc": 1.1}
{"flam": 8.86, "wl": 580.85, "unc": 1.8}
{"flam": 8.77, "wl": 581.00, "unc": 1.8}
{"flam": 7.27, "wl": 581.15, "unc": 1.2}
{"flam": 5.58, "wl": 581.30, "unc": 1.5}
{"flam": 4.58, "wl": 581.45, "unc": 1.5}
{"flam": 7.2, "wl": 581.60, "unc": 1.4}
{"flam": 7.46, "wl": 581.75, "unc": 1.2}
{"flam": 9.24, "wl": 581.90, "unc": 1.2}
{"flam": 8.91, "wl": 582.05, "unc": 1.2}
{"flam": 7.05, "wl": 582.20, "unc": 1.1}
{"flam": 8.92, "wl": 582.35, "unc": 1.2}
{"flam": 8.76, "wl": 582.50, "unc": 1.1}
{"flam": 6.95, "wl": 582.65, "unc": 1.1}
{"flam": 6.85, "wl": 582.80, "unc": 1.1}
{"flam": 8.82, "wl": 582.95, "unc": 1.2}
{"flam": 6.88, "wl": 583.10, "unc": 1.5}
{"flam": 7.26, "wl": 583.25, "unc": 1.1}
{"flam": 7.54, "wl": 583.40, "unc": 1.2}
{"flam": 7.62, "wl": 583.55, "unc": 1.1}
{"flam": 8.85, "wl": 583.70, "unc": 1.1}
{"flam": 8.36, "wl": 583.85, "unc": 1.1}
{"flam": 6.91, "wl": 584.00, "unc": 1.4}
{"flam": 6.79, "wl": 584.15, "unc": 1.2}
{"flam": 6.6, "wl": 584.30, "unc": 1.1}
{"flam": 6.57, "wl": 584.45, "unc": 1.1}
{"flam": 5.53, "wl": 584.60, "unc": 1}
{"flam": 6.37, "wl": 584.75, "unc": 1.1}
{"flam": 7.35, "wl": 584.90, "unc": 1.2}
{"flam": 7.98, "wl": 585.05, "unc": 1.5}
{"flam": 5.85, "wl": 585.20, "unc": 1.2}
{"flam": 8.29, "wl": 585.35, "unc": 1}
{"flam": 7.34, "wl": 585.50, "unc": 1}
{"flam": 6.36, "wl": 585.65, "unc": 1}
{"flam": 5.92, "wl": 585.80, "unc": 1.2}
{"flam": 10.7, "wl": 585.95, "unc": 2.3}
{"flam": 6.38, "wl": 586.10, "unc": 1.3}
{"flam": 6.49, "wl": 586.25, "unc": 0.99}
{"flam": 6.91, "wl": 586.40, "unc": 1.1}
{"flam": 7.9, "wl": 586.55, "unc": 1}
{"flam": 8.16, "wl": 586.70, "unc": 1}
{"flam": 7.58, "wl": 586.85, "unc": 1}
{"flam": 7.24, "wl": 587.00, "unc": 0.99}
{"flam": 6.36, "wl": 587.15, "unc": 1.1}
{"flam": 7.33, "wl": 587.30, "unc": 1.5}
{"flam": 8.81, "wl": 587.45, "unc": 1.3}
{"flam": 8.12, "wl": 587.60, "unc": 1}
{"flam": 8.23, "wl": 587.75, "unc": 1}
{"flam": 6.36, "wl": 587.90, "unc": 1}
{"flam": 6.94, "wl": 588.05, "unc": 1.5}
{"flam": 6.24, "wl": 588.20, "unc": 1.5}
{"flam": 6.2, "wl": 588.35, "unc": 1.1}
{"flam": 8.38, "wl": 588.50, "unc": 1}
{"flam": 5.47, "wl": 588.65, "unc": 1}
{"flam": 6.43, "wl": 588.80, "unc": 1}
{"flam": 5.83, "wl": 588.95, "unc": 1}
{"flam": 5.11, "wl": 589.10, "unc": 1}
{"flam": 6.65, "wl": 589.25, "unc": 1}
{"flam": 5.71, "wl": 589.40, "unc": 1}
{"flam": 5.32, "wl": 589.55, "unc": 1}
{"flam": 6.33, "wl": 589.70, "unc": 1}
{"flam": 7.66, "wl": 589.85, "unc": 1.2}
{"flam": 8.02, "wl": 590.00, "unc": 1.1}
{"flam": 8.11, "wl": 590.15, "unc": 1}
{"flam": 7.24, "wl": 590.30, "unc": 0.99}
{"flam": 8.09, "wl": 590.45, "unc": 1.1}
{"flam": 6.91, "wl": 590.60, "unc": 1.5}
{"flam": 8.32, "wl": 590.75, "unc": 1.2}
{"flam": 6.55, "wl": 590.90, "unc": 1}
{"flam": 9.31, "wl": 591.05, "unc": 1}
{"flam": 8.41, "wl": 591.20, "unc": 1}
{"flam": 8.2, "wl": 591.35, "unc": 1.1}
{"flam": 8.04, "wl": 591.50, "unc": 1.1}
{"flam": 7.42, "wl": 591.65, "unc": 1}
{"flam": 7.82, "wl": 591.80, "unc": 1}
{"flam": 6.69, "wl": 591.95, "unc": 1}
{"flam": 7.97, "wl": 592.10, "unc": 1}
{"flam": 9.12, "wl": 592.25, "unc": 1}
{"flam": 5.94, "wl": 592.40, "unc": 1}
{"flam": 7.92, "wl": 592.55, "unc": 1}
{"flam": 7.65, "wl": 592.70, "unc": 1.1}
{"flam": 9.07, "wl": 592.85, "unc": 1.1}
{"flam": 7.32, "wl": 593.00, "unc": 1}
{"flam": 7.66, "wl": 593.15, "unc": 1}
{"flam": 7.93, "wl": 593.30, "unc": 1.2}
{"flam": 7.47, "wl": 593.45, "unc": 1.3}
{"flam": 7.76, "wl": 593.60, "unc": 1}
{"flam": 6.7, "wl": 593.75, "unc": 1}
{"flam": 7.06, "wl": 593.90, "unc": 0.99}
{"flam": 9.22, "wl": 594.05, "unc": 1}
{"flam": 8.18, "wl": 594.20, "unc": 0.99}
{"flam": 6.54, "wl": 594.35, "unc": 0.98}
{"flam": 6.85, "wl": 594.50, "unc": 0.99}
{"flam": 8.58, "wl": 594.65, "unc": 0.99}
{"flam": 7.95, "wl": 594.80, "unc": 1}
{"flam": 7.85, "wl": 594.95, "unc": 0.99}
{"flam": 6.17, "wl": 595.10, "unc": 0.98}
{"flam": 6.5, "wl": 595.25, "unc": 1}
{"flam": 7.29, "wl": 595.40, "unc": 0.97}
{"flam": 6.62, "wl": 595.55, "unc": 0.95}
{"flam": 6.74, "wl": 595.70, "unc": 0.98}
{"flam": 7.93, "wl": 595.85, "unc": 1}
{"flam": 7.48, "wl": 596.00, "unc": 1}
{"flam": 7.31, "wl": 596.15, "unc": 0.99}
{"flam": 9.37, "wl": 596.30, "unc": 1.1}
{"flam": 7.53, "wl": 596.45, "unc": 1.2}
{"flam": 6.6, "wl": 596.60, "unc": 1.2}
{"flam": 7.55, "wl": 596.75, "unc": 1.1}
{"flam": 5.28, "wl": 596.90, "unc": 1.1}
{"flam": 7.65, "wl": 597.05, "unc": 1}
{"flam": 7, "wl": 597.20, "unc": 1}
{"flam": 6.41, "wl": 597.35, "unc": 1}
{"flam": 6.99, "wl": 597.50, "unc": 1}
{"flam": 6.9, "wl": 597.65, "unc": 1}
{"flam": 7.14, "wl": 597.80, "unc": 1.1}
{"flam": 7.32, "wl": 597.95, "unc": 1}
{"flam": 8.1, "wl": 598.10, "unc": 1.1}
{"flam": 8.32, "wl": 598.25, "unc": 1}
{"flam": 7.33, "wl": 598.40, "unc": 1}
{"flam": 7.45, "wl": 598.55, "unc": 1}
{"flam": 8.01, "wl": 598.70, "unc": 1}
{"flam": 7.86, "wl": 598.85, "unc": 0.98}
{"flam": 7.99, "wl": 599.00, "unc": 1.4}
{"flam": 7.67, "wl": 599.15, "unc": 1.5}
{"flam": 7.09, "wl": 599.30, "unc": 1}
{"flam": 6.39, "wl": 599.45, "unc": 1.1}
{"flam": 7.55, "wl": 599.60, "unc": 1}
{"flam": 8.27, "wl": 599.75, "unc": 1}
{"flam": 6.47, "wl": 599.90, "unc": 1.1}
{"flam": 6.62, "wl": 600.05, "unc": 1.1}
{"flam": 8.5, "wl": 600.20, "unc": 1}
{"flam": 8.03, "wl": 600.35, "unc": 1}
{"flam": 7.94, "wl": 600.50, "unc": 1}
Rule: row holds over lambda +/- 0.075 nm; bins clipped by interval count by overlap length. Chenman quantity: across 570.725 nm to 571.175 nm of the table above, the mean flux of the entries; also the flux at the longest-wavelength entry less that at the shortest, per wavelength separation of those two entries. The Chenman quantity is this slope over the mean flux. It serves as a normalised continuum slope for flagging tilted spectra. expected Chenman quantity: -1.0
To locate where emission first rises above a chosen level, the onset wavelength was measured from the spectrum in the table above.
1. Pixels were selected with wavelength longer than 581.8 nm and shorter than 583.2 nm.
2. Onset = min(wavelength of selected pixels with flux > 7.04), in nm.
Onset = 581.90 nm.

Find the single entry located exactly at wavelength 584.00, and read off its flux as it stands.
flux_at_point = 6.91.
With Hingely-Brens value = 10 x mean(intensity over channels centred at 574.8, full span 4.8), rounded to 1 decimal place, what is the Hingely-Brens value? 74.7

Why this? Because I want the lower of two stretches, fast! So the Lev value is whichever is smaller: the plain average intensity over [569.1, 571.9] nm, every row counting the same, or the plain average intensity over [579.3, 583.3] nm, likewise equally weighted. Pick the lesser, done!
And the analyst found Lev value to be 7.5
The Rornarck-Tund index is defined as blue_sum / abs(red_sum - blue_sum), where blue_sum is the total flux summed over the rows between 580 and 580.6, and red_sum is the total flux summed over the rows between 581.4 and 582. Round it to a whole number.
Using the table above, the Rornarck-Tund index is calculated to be 15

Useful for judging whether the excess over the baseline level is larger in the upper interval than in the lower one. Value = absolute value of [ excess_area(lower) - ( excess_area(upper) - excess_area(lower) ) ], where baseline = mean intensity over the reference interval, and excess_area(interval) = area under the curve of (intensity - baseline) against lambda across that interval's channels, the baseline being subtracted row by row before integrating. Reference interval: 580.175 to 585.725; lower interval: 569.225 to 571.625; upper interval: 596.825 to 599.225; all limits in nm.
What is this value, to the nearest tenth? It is 0.9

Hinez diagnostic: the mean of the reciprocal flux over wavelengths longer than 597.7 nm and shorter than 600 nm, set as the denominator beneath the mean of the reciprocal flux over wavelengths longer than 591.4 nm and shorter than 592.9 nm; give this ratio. 0.98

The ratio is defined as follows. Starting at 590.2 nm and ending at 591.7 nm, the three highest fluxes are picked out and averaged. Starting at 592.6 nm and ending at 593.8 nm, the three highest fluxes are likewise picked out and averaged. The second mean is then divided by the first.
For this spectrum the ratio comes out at 0.95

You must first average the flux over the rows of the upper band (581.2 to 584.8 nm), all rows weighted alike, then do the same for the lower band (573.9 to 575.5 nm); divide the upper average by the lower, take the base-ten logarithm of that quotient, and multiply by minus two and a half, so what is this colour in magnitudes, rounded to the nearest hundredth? 0.05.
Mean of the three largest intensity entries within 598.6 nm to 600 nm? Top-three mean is 8.09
